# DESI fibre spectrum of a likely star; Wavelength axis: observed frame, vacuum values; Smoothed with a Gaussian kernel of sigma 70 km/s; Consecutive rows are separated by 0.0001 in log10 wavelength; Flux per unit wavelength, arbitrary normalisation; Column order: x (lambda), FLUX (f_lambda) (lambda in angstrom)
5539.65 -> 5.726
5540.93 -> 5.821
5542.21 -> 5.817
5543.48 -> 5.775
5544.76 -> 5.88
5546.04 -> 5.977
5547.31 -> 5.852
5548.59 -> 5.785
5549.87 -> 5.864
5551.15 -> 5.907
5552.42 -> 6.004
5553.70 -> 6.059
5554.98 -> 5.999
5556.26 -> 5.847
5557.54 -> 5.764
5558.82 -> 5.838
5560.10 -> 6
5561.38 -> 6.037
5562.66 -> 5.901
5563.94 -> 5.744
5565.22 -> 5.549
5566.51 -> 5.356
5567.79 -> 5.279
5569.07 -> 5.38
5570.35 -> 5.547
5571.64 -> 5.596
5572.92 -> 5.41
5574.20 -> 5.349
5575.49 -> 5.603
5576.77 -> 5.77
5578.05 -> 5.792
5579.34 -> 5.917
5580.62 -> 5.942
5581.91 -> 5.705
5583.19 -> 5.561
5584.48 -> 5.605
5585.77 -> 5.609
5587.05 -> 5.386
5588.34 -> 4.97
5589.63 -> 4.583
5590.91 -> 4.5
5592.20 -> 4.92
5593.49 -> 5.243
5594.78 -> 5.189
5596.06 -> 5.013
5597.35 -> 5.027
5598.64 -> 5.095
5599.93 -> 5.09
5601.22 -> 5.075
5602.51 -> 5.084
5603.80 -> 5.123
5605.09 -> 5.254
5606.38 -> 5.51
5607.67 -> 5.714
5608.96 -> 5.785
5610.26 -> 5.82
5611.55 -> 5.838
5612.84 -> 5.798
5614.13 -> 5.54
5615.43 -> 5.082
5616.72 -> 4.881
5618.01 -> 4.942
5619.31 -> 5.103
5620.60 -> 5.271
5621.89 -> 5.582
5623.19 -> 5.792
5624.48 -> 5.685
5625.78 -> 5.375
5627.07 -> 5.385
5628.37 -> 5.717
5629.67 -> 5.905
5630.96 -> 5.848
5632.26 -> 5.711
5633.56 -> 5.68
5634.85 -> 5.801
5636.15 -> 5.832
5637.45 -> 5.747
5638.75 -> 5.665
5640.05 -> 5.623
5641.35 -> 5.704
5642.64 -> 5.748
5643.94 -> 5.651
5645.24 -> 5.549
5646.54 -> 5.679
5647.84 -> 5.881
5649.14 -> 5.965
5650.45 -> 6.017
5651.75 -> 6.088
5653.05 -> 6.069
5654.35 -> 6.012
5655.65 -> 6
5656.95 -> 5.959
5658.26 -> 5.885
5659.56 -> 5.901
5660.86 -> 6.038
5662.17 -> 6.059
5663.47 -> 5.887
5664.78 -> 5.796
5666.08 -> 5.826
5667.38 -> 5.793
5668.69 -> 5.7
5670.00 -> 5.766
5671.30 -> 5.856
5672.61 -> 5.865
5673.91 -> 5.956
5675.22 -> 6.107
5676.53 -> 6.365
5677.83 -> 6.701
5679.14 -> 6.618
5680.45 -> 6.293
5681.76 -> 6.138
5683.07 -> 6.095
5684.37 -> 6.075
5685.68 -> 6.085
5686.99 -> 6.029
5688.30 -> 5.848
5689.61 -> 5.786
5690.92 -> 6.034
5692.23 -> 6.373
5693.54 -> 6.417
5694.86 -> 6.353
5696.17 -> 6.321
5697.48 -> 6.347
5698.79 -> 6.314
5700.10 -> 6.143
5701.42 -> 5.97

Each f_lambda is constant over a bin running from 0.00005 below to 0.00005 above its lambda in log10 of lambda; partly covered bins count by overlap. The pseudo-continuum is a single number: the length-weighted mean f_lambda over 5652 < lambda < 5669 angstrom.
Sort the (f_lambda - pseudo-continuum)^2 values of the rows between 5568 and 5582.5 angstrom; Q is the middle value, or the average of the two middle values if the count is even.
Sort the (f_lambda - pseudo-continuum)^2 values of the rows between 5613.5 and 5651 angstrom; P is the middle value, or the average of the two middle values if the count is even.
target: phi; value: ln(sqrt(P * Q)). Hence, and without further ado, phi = -2.5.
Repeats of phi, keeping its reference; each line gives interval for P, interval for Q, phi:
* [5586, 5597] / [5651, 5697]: -2.0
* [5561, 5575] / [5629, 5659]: -2.9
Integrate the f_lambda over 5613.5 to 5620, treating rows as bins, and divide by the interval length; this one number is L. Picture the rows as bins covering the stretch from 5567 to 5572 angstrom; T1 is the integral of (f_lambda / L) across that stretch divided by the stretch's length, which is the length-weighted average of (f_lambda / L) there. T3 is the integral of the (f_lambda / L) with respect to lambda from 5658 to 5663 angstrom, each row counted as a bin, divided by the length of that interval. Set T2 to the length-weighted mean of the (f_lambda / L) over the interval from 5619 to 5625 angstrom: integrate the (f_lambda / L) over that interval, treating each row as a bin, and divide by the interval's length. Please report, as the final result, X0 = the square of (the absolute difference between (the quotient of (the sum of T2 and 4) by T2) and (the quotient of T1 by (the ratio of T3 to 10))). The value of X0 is 19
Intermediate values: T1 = 1.06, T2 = 1.08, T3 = 1.17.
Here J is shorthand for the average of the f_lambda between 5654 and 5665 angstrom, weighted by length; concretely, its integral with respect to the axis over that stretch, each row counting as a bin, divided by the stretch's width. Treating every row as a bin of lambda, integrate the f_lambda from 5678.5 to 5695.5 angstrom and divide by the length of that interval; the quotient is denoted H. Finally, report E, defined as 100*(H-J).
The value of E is 21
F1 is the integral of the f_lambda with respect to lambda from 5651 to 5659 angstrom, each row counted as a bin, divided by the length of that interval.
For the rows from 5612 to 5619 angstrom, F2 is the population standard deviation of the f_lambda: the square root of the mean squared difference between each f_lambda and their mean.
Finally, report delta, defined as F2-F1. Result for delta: -5.65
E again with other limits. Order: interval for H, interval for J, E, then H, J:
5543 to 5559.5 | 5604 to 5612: 27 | 5.89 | 5.62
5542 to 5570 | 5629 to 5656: -2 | 5.80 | 5.82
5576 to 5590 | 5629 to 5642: -20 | 5.55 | 5.75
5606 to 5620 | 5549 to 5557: -49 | 5.45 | 5.94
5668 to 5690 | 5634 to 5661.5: 23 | 6.08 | 5.85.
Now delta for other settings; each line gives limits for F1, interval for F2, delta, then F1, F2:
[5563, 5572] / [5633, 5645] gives -5.43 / 5.5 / 0.07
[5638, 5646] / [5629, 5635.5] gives -5.58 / 5.7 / 0.08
